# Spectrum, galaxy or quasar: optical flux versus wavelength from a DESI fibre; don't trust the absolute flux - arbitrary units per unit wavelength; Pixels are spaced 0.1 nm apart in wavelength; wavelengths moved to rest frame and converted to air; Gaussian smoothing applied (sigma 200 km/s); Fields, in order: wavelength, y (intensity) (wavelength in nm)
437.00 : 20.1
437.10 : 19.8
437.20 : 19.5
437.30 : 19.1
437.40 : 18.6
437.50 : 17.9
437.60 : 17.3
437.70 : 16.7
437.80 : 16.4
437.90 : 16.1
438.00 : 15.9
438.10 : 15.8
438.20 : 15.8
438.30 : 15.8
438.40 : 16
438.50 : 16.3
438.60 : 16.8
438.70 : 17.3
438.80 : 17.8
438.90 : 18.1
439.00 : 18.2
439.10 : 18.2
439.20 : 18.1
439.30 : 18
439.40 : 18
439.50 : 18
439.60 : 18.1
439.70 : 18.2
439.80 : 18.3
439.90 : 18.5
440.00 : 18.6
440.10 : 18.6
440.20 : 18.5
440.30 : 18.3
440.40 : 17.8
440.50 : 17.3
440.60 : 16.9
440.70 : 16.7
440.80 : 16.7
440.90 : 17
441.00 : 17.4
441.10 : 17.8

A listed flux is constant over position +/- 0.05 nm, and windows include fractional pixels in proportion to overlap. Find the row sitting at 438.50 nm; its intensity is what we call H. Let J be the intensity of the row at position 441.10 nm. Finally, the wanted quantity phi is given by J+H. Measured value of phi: 34.1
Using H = 16.3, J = 17.8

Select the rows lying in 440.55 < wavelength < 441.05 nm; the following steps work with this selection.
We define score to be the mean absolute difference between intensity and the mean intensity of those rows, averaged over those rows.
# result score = 0.21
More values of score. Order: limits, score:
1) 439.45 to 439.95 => 0.14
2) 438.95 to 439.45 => 0.08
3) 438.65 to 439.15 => 0.30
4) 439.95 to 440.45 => 0.25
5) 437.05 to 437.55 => 0.58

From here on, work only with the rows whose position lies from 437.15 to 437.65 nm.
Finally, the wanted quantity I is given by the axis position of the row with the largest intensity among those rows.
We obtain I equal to 437.20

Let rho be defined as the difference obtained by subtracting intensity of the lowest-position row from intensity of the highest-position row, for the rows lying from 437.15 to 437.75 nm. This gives -2.8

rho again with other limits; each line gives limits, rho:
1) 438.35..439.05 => 2.2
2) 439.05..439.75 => 0.0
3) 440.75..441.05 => 0.7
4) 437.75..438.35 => -0.6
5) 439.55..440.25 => 0.4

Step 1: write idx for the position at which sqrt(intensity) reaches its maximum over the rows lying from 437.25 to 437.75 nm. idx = 437.30 nm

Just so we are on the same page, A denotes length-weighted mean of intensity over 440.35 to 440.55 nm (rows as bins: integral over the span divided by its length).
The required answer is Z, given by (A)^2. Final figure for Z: 308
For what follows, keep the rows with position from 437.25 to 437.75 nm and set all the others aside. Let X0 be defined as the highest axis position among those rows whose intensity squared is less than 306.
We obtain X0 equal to 437.70 nm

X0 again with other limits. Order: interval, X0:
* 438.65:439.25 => 438.70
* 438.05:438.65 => 438.60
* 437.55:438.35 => 438.30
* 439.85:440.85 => 440.80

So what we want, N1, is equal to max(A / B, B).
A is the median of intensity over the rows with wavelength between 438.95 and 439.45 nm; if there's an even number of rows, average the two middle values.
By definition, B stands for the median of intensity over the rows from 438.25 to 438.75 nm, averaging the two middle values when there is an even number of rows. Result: 16.3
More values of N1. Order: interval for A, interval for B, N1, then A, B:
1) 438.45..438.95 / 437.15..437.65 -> 18.6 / 17.3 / 18.6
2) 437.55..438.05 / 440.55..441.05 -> 16.9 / 16.4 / 16.9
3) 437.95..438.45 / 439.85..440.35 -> 18.5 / 15.8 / 18.5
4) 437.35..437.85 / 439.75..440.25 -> 18.5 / 17.3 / 18.5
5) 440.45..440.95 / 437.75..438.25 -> 15.9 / 16.9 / 15.9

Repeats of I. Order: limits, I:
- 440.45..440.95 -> 440.50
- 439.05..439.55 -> 439.10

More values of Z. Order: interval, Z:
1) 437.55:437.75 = 289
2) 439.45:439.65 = 326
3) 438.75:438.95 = 322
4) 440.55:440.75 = 282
